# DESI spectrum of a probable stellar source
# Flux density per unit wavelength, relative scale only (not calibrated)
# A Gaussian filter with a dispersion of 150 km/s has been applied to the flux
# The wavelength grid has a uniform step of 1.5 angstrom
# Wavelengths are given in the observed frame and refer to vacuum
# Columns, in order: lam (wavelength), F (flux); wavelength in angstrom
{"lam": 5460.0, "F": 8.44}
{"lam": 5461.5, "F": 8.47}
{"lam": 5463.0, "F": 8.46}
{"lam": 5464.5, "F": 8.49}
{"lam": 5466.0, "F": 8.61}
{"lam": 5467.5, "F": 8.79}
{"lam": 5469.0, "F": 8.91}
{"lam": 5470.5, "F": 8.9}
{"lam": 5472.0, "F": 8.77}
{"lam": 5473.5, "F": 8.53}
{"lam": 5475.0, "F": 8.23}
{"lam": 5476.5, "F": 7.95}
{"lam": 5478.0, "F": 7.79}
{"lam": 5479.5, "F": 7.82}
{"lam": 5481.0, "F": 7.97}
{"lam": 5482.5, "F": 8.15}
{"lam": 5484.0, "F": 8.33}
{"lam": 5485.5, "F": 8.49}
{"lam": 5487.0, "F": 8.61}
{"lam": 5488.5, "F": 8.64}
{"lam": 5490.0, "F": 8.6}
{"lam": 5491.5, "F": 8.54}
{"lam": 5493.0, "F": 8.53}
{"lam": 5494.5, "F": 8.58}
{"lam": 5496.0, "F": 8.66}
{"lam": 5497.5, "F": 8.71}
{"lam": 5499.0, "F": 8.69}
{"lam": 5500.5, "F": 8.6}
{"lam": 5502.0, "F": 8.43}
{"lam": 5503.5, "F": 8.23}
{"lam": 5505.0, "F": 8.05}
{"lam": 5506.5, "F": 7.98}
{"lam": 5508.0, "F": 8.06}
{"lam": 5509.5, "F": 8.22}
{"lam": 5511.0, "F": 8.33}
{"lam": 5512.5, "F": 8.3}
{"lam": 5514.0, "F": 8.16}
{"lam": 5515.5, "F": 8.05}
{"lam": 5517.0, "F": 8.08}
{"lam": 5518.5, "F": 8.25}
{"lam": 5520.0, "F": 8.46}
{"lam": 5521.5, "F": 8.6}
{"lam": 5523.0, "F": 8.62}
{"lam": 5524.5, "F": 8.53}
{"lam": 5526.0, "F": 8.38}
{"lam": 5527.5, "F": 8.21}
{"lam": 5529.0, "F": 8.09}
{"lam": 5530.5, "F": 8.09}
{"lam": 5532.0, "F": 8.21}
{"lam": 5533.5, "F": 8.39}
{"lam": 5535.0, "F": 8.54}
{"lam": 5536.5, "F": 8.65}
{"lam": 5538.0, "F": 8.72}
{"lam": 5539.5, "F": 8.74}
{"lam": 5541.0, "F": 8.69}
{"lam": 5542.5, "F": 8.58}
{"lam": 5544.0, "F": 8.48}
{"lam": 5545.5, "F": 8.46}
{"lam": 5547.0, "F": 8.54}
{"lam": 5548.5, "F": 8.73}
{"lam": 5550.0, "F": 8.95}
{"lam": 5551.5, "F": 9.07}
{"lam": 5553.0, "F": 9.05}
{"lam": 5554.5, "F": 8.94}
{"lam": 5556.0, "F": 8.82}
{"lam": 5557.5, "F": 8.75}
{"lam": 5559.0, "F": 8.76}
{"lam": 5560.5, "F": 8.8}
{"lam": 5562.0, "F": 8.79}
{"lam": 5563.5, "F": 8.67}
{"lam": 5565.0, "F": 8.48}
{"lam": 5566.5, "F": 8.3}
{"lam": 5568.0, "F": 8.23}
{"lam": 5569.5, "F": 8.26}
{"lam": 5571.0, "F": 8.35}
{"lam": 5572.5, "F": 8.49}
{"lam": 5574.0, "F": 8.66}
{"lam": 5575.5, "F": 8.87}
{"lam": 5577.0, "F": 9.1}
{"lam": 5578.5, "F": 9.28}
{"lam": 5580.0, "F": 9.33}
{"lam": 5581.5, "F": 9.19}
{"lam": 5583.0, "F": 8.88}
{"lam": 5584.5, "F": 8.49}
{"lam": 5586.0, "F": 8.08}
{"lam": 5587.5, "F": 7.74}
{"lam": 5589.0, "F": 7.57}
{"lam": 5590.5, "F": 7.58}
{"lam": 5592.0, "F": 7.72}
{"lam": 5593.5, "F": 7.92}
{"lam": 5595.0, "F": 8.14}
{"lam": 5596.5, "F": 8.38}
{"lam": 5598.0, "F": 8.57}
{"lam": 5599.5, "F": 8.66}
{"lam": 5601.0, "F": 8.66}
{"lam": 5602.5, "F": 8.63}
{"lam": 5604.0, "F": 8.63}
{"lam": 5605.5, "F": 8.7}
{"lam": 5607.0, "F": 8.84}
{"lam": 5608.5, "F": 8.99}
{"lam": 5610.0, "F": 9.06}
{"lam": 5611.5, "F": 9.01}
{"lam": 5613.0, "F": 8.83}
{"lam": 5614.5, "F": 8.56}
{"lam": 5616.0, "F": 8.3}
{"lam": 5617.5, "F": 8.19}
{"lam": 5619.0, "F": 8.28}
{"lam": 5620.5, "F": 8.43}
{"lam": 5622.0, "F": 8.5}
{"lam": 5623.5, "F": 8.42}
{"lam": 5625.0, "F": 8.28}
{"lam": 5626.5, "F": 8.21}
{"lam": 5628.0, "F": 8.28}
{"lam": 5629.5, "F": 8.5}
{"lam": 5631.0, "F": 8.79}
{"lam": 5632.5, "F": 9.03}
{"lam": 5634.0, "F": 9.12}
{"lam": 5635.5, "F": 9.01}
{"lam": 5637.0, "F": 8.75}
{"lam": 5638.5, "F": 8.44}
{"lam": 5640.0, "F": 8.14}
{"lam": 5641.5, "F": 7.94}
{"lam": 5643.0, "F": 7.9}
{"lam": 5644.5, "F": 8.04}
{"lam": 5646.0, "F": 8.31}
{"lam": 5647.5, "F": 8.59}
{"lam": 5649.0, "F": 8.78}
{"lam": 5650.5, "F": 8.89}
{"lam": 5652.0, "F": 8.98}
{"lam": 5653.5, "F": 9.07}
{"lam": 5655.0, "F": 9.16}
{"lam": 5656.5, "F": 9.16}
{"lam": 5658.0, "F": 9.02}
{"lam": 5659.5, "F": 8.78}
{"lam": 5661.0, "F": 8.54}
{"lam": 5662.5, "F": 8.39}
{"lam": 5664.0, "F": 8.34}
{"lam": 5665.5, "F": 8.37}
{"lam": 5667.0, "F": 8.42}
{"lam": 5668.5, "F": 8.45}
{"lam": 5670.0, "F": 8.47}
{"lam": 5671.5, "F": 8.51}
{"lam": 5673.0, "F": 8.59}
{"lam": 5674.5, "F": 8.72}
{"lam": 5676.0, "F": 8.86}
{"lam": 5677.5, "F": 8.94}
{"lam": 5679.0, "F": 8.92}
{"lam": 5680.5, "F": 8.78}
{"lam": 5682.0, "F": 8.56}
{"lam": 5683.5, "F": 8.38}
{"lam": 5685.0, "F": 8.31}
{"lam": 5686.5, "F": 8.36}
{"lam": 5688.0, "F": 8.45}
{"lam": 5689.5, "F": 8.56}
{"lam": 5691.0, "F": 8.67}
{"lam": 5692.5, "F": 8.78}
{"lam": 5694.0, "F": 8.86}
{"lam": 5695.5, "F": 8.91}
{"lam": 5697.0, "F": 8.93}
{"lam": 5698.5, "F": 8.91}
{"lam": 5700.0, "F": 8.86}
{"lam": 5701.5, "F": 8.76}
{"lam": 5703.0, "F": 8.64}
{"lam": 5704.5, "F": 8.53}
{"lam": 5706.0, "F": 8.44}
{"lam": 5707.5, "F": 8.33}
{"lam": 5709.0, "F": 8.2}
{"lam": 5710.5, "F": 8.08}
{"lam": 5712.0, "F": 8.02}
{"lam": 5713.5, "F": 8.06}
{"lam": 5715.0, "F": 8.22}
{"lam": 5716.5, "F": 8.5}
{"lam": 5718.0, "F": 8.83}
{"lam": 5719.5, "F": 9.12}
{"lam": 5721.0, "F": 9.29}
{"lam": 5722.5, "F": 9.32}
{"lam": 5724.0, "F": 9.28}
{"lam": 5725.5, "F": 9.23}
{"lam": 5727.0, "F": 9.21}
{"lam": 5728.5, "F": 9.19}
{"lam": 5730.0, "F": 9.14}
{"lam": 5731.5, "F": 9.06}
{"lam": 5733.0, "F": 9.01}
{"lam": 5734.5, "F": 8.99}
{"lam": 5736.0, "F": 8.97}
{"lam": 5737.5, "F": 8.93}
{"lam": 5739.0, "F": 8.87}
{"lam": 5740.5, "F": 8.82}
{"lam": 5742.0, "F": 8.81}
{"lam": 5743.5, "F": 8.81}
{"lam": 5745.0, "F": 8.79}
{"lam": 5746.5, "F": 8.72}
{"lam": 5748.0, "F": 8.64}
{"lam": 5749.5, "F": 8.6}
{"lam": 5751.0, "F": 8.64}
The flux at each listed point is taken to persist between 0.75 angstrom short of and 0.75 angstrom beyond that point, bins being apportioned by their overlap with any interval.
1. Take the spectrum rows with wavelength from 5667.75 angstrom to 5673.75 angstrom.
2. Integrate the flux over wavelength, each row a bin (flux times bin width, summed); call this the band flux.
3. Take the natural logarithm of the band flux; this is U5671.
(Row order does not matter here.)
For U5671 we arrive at 3.9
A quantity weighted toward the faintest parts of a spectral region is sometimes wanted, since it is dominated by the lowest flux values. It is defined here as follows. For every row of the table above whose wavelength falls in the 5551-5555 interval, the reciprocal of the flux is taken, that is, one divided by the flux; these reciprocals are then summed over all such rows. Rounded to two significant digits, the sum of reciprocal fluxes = 0.33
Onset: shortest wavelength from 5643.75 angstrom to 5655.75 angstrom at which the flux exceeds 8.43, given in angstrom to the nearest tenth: 5647.5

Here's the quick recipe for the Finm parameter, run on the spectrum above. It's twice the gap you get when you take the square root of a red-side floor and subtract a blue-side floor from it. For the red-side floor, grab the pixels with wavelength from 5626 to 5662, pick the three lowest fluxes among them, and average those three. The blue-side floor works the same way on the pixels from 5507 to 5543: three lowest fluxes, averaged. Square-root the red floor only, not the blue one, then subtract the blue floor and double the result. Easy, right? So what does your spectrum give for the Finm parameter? -10.48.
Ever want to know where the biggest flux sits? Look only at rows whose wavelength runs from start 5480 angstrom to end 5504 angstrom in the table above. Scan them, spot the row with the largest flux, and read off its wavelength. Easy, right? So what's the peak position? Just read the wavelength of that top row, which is 5497.5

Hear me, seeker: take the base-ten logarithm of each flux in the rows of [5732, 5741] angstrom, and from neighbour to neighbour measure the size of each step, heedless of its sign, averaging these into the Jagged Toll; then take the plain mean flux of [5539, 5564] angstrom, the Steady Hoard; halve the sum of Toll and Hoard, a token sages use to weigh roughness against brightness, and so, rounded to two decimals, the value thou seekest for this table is 4.38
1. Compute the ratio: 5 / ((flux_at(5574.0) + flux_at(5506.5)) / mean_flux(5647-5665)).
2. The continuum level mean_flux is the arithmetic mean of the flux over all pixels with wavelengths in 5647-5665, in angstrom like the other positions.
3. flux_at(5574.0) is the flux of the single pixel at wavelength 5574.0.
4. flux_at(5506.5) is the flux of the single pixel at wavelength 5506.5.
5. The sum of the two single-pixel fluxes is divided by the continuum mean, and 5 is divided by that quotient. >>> 2.65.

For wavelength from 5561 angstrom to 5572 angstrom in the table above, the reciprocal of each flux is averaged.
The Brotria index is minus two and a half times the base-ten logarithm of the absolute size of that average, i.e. 2.32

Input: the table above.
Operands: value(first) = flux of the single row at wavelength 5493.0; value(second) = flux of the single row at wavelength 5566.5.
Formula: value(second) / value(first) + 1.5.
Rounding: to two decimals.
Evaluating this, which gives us 2.47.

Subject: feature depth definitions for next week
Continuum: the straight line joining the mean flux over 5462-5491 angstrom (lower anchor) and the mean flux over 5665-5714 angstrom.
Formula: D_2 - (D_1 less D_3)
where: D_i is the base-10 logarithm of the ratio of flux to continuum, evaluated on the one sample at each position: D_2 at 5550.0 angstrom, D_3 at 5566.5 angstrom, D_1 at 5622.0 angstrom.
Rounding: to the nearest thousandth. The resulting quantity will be 0.015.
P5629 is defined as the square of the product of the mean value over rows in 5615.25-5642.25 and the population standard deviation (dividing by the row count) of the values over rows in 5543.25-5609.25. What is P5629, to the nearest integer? 13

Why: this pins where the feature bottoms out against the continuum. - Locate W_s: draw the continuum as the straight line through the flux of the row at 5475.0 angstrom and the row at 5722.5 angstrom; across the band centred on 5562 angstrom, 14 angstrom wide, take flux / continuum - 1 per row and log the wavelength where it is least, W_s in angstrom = 5568.0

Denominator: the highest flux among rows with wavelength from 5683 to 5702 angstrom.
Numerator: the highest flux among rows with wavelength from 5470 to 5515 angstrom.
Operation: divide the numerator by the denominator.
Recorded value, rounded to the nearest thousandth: 0.997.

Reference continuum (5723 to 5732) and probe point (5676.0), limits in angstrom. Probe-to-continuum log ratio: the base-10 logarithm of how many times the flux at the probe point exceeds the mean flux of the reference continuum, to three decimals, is -0.016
